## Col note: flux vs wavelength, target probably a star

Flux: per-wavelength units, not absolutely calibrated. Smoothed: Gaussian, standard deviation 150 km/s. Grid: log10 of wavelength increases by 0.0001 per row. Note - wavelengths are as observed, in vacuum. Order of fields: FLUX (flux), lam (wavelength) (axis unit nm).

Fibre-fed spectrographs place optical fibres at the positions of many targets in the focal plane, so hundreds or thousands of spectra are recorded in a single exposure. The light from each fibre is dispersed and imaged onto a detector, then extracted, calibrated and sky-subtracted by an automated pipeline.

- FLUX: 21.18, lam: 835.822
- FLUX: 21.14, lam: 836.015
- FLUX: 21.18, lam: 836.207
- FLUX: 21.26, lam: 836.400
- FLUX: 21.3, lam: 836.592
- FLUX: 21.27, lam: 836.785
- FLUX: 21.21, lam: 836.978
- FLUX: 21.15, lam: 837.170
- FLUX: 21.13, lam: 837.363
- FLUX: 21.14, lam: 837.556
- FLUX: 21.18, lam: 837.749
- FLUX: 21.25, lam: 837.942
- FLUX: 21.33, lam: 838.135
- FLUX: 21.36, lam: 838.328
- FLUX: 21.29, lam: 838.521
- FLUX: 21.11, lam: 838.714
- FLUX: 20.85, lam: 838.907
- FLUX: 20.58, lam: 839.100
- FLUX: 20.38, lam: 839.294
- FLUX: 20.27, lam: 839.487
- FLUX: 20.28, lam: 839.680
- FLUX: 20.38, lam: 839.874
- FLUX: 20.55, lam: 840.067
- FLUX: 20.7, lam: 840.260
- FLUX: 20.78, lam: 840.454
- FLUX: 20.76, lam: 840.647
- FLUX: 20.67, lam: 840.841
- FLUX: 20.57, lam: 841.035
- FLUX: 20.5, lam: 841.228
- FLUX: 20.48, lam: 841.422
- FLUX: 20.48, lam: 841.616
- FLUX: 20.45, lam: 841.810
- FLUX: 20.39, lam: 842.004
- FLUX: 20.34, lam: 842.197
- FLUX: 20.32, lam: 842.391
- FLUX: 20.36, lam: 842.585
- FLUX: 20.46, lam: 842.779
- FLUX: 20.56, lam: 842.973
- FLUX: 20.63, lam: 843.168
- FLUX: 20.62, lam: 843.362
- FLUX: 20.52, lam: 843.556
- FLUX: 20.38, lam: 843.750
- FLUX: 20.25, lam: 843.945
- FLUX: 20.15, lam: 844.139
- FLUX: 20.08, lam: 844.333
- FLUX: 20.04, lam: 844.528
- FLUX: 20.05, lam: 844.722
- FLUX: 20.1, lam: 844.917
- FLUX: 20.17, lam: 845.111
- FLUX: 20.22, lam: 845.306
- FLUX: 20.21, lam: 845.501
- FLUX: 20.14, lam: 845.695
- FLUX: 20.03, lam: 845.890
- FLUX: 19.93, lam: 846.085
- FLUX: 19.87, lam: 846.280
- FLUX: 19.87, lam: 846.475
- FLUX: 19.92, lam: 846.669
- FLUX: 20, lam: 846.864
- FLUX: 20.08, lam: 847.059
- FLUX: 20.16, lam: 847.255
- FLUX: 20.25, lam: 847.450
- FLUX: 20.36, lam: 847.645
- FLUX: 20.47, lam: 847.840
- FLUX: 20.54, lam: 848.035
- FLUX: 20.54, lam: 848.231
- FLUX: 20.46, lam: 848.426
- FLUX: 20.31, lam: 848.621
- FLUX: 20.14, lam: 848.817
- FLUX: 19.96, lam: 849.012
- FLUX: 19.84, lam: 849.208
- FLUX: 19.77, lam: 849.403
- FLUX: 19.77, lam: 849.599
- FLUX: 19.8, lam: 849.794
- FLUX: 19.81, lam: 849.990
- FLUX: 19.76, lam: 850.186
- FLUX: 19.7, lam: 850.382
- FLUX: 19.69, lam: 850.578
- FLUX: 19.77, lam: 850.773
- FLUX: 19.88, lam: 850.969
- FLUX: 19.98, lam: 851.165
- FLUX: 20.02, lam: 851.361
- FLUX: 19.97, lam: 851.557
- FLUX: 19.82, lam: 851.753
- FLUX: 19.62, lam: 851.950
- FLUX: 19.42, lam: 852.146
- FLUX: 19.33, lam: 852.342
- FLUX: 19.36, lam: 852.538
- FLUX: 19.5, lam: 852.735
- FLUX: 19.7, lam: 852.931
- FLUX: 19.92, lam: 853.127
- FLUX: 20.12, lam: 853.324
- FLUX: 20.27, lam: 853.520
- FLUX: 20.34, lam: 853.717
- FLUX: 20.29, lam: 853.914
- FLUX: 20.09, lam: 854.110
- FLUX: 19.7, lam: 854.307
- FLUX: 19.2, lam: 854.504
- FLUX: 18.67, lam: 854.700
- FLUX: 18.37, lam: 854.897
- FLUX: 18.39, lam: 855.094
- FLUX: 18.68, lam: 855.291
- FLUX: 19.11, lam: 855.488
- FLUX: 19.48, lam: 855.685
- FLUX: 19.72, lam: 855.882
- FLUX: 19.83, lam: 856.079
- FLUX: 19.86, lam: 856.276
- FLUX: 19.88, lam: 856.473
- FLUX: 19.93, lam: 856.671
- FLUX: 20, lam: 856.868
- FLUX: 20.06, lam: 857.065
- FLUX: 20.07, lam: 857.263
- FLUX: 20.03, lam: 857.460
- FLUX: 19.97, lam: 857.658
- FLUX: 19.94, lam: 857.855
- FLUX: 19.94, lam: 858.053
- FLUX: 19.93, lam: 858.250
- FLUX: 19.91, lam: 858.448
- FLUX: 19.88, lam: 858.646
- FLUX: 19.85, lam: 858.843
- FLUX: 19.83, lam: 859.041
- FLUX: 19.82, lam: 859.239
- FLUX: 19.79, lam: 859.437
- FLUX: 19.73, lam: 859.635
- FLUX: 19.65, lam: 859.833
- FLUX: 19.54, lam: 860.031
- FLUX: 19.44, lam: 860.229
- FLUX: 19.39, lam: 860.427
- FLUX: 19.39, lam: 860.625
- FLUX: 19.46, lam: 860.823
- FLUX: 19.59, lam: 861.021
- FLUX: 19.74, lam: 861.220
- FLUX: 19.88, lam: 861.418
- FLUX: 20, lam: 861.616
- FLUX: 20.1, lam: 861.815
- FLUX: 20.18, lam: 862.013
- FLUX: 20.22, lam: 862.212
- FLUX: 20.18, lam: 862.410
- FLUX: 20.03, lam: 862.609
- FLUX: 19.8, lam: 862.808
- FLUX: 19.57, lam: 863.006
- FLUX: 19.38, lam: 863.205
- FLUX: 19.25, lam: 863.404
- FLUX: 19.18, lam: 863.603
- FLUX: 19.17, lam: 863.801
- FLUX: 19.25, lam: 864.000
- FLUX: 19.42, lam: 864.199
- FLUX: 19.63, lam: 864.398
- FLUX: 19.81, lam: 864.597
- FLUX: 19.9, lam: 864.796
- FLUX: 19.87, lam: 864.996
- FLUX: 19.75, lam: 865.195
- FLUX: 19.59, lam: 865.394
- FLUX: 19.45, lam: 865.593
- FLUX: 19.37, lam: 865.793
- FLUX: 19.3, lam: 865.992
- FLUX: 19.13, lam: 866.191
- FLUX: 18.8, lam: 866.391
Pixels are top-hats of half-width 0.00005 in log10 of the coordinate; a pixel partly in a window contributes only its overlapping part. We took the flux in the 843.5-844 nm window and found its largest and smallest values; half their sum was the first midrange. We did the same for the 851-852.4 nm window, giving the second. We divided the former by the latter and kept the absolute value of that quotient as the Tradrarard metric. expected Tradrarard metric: 1.04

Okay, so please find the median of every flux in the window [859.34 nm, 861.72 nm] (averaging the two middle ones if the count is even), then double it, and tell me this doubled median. 39.2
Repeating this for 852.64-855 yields 39.6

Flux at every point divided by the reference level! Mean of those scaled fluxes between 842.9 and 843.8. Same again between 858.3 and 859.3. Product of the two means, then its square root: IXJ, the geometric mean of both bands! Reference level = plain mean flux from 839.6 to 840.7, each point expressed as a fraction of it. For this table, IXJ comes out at 0.982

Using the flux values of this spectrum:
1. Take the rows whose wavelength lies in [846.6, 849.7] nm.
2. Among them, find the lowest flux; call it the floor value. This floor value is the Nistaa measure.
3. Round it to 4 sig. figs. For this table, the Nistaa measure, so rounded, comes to 19.77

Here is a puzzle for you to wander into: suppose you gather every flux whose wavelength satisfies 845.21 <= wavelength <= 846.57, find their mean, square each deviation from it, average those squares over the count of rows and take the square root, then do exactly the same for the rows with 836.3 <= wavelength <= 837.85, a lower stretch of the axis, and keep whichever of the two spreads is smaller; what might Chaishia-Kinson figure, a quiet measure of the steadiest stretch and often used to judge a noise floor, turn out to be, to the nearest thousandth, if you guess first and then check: 0.061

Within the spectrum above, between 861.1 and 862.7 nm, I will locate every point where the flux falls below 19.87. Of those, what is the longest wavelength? 861.220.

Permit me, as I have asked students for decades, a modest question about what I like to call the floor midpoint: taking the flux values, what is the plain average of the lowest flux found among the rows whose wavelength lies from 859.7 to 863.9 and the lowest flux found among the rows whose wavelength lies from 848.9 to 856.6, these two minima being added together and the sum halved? 18.8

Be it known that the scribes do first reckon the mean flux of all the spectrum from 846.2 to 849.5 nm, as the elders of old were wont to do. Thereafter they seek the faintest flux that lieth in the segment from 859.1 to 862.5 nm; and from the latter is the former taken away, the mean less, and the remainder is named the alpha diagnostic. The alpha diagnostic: -0.76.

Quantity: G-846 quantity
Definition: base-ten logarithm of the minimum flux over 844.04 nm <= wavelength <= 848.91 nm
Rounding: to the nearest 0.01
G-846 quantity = 1.30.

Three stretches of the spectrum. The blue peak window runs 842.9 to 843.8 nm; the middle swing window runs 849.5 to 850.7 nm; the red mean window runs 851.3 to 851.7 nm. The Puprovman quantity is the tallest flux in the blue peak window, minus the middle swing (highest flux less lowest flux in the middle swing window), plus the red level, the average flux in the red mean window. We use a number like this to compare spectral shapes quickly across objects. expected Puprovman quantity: 40.5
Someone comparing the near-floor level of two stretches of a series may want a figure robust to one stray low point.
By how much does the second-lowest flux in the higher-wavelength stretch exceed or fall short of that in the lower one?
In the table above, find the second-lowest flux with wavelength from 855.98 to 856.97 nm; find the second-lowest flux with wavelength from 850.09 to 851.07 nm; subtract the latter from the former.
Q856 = 0.16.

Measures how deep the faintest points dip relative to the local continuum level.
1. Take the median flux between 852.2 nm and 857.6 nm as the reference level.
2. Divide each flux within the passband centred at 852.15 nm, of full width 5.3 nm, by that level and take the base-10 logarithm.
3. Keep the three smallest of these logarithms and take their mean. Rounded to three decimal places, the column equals -0.017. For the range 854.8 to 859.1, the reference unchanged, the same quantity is -0.031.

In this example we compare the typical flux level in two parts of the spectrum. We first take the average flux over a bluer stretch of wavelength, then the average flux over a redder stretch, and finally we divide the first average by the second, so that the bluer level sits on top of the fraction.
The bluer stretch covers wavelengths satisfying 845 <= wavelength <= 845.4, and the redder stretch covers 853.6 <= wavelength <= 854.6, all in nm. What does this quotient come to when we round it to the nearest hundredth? 1.01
